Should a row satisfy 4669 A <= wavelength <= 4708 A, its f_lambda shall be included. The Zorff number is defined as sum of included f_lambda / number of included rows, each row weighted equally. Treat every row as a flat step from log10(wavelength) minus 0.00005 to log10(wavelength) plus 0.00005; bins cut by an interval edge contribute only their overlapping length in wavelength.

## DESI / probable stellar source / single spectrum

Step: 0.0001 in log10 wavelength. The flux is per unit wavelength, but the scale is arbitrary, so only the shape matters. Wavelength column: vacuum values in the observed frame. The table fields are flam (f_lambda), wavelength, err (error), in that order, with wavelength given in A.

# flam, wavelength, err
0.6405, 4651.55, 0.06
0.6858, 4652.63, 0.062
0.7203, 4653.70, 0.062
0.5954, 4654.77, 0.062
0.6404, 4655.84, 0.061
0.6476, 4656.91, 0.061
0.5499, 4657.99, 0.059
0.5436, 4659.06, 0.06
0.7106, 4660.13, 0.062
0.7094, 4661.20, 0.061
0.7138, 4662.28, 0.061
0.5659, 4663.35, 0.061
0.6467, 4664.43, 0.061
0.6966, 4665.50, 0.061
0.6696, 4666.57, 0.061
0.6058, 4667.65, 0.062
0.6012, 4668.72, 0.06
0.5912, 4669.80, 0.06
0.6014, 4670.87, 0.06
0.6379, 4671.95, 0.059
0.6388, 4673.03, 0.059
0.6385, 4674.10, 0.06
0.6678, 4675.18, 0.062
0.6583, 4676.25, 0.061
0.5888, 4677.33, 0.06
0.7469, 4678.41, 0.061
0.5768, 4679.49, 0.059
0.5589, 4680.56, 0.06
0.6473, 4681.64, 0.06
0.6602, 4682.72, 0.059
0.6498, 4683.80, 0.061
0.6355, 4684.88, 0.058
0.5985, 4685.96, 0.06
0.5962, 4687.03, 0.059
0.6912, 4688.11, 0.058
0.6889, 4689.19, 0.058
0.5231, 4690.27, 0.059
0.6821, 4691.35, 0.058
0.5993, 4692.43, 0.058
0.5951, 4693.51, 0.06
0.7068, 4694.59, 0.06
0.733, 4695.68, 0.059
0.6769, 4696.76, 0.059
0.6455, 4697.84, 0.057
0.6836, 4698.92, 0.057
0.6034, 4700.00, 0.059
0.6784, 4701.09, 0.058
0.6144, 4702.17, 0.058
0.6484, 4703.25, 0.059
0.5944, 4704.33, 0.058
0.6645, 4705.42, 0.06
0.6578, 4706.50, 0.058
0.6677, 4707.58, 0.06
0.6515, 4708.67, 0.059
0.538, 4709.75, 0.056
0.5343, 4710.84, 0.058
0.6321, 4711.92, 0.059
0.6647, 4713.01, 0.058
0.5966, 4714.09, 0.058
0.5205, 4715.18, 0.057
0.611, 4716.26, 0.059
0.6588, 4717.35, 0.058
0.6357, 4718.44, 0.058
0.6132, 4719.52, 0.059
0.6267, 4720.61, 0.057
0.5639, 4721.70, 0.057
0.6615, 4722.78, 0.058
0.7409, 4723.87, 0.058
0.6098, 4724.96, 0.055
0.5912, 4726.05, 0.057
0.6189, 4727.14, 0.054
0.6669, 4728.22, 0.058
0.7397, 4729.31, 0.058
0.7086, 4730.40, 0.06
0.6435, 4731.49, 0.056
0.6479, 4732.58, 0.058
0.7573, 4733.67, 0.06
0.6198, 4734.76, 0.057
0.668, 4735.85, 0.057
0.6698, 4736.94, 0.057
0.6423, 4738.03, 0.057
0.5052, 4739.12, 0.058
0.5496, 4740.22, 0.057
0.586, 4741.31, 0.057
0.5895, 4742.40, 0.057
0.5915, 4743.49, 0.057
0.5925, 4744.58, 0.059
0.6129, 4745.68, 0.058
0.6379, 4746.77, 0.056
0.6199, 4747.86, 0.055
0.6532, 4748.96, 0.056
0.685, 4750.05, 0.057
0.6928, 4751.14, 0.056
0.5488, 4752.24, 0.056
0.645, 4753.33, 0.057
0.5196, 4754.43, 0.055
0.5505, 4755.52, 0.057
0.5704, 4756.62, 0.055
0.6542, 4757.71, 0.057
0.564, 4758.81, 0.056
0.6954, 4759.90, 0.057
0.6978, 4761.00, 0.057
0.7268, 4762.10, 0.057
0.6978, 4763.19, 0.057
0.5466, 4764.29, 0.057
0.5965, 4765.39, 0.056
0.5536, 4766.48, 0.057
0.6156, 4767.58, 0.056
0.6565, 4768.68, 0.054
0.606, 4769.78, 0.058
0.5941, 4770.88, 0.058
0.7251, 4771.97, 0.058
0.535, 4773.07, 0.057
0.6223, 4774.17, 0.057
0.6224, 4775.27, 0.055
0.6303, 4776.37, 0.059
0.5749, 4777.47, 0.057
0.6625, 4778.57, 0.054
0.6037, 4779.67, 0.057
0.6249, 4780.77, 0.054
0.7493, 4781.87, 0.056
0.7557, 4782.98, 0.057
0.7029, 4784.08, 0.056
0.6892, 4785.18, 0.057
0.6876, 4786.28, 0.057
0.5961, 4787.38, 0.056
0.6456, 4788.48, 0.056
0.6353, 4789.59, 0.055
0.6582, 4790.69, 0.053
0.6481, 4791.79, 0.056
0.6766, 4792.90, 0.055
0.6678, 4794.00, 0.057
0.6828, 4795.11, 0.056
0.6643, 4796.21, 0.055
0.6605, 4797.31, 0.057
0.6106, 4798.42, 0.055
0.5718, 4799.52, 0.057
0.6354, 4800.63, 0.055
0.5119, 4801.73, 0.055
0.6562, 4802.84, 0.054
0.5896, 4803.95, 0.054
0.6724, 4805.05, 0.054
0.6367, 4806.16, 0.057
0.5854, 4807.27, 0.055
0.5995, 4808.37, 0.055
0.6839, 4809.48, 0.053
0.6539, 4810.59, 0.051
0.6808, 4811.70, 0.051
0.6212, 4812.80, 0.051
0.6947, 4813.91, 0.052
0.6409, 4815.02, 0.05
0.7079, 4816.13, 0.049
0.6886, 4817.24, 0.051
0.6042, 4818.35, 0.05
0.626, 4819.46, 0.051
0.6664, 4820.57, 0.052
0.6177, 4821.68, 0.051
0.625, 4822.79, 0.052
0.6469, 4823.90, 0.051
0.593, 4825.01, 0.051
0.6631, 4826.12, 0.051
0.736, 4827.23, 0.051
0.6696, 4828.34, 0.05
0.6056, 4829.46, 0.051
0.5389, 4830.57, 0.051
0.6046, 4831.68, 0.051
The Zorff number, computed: 0.640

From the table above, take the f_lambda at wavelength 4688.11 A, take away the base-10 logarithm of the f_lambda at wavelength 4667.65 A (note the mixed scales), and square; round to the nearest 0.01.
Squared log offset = 0.83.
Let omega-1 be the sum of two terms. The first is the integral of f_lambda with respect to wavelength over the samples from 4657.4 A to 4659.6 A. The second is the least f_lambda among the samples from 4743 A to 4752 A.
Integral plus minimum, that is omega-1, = 1.8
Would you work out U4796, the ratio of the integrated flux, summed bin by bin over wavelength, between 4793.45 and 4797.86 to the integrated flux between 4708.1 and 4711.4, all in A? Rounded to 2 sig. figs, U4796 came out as 1.6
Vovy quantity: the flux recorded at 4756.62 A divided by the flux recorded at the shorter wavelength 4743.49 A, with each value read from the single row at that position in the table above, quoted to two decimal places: 0.96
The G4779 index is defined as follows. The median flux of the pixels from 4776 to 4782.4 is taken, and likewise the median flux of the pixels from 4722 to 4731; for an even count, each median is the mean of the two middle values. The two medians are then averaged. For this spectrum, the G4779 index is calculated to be 0.646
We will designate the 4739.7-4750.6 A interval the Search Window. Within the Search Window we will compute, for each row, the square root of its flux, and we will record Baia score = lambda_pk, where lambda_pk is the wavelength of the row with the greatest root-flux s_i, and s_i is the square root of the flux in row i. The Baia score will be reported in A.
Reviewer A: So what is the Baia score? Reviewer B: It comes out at 4750.05 A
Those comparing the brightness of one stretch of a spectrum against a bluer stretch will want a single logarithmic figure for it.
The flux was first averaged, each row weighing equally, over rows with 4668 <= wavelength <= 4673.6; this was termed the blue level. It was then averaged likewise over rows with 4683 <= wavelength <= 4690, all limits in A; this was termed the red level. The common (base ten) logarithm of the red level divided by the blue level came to 0.02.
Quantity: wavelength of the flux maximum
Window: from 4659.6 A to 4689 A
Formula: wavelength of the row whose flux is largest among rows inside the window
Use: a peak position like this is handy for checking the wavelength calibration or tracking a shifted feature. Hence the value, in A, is 4678.41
